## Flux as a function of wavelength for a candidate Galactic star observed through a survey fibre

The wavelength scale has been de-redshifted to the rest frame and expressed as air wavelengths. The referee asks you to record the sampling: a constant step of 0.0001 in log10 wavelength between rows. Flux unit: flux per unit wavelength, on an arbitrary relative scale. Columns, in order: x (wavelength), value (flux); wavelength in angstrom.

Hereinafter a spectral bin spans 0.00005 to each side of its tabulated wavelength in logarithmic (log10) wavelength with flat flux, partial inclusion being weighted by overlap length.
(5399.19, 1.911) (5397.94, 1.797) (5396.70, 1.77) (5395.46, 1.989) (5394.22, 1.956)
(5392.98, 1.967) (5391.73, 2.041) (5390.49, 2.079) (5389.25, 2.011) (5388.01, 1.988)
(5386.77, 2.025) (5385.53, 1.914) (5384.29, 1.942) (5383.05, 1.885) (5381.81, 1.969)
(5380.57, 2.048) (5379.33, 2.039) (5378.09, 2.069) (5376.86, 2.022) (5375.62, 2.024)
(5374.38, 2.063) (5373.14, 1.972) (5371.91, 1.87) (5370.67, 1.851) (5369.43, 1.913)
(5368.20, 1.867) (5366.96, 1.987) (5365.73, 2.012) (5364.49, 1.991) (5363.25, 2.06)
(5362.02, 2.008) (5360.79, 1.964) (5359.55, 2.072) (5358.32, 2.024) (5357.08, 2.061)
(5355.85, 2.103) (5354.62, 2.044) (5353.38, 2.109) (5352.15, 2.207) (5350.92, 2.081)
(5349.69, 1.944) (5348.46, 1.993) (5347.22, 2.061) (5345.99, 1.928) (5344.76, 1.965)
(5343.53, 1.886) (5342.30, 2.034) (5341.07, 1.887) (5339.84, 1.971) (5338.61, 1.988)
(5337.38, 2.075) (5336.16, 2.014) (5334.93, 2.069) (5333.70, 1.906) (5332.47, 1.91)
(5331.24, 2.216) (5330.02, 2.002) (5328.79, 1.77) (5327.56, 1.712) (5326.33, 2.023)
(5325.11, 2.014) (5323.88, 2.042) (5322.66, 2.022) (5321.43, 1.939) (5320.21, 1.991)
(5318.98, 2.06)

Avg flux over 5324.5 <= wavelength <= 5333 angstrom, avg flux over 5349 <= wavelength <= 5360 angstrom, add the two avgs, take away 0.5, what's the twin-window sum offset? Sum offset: 3.52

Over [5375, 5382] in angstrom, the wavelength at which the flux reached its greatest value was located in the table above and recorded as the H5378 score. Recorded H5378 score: 5378.09 angstrom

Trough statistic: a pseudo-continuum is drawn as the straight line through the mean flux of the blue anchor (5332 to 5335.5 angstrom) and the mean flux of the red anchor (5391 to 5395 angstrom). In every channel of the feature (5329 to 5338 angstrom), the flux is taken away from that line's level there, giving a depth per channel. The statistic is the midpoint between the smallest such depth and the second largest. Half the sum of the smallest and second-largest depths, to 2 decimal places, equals -0.10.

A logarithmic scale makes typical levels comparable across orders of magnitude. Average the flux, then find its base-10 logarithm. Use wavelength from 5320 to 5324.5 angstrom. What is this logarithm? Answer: 0.301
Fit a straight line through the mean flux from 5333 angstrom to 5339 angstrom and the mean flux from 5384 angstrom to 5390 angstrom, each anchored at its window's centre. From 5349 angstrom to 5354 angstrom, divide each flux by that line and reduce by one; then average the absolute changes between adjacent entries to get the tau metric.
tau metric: 0.060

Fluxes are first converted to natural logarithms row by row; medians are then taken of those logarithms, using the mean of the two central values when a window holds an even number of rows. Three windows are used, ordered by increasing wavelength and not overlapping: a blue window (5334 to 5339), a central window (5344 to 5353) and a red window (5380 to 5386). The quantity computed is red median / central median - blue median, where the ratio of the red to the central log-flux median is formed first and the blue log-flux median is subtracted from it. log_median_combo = 0.25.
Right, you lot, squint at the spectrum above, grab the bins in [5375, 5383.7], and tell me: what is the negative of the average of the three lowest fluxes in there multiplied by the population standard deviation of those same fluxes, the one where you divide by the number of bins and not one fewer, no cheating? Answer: -0.11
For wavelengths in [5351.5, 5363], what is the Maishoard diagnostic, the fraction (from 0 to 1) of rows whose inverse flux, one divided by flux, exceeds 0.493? 0.33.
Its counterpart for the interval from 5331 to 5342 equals 0.67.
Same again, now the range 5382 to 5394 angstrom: 0.78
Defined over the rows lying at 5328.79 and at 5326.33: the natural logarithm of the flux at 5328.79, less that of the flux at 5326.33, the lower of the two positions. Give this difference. -0.13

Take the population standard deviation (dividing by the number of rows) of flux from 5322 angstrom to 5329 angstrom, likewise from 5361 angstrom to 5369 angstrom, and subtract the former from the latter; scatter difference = -0.08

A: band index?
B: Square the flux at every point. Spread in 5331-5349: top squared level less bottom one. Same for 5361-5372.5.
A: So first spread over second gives 1.66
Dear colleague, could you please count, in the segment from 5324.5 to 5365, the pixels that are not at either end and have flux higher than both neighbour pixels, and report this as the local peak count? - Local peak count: 11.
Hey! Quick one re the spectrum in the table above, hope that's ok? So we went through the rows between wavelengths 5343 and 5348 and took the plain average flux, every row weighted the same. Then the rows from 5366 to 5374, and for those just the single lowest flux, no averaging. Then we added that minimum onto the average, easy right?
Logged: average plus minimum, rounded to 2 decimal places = 3.81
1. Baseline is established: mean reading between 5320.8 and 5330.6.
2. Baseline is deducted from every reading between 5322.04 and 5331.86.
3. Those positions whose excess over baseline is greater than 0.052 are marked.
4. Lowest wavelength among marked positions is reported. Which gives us 5322.66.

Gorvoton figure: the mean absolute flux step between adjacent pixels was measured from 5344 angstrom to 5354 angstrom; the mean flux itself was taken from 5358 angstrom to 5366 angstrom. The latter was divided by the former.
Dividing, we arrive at 22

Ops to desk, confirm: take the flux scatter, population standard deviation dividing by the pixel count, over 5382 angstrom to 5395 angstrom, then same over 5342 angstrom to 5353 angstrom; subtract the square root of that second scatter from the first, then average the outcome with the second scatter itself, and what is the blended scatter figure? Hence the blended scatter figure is -0.0772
